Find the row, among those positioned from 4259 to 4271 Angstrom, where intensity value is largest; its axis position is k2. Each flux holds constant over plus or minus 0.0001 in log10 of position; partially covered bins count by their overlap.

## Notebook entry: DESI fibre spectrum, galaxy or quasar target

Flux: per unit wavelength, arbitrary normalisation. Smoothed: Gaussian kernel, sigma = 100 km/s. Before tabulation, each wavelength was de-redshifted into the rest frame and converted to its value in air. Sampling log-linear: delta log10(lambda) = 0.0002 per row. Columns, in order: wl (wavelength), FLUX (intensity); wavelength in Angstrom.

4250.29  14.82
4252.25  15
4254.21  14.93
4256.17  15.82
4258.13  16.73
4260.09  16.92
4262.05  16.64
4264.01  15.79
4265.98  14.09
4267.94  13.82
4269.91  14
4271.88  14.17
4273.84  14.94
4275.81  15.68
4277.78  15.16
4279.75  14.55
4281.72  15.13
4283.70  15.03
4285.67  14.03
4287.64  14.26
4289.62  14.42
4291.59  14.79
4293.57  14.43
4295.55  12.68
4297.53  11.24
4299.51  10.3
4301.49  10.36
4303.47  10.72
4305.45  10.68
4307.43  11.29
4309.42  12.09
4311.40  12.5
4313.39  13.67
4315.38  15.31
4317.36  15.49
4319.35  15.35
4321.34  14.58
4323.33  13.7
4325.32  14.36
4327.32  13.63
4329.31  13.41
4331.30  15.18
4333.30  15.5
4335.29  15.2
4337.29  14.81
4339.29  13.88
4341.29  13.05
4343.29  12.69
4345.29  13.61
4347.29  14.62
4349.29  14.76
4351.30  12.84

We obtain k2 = 4260.09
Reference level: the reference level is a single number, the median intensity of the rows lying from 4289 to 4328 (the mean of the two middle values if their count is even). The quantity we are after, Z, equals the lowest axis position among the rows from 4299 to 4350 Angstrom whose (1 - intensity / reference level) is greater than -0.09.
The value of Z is 4299.51 Angstrom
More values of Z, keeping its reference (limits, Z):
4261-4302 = 4265.98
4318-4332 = 4321.34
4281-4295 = 4285.67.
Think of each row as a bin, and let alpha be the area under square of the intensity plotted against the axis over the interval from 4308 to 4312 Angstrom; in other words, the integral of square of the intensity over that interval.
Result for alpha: 593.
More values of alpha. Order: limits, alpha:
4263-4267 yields 896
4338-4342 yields 739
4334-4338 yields 908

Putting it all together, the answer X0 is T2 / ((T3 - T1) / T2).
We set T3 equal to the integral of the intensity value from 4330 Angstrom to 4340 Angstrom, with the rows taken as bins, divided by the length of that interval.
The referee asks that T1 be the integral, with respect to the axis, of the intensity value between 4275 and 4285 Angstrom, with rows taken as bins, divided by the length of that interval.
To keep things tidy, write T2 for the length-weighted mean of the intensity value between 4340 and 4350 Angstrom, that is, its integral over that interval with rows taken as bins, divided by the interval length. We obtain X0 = -1154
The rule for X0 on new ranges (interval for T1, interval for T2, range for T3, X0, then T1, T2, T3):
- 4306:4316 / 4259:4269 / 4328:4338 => 119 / 12.8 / 15.5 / 14.8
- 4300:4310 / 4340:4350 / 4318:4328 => 55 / 10.9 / 13.7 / 14.4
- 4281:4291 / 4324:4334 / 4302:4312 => -64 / 14.6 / 14.4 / 11.4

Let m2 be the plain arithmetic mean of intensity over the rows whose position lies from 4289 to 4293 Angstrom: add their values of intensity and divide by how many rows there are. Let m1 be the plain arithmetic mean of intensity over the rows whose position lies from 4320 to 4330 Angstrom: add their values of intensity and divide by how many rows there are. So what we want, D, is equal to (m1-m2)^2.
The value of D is 0.4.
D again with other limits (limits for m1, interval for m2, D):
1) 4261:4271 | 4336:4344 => 1.6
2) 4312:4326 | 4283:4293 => 0.0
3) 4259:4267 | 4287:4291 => 2.3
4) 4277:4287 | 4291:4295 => 0.0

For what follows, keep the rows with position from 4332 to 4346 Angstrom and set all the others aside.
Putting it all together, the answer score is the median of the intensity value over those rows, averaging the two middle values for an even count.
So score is 13.9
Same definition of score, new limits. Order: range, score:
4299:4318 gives 11.7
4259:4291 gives 14.7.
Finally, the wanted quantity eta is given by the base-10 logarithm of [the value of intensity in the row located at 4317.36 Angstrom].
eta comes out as 1.19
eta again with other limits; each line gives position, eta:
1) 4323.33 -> 1.14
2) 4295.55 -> 1.10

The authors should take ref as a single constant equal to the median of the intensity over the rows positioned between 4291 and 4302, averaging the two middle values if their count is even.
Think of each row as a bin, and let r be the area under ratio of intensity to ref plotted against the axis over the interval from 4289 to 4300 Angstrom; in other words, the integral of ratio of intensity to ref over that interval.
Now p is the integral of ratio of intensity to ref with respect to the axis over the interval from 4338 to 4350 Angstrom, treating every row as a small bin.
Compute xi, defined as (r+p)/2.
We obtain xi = 12.9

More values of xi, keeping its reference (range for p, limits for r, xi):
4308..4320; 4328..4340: 14.3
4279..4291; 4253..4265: 15.4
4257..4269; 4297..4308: 12.8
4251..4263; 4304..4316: 14.3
